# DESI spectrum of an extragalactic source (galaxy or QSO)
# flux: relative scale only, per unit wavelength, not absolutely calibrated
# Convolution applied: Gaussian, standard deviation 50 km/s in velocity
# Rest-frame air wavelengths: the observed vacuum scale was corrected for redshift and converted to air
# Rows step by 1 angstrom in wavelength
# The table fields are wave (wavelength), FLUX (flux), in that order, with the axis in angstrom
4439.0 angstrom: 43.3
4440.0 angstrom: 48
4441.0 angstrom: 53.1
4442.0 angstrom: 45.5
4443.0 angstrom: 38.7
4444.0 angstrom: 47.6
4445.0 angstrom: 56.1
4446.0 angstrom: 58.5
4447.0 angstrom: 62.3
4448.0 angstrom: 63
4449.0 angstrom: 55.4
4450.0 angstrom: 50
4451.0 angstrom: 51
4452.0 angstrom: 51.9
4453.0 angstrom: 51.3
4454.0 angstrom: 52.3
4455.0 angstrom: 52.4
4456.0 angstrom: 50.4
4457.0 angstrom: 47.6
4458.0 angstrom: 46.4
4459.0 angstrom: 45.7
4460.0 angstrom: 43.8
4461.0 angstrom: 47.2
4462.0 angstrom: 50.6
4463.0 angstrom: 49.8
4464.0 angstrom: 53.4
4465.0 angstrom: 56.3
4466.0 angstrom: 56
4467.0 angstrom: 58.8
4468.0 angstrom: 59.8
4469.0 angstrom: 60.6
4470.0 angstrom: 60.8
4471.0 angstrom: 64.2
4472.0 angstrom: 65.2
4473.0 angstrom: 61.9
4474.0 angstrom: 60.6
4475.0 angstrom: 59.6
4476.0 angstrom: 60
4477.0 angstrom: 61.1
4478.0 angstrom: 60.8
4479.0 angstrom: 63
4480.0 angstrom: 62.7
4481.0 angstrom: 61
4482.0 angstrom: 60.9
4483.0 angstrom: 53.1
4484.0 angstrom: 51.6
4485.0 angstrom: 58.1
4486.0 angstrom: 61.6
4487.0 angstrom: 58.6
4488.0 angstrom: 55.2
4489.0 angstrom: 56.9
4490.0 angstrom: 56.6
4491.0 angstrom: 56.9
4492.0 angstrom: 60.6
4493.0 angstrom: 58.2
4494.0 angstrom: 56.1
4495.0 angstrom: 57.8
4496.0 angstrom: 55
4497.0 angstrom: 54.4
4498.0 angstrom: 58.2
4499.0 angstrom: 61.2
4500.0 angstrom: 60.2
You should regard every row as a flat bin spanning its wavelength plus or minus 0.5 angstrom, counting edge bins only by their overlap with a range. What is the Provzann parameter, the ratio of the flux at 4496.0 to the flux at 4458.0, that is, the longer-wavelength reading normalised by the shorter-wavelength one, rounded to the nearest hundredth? 1.19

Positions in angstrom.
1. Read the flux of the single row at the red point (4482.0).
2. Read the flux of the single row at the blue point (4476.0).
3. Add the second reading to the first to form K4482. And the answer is 121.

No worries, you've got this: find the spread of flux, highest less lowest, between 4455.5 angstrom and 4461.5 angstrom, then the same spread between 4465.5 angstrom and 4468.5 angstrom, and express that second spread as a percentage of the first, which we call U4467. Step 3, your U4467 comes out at 58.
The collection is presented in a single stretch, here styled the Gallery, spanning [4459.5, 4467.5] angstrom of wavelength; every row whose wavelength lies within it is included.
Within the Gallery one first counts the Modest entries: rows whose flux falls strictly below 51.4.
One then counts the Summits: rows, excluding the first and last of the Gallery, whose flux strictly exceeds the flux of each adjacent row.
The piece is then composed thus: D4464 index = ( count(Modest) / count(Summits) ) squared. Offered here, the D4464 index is 4.0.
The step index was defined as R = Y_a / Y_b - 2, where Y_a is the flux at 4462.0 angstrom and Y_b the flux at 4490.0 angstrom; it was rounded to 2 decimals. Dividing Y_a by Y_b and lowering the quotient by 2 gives -1.11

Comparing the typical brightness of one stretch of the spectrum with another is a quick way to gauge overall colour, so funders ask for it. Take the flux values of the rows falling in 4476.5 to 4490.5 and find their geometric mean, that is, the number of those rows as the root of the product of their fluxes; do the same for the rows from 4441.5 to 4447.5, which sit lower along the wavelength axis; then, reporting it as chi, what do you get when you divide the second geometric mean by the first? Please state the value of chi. 0.867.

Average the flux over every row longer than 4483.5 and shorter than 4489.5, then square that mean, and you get 3249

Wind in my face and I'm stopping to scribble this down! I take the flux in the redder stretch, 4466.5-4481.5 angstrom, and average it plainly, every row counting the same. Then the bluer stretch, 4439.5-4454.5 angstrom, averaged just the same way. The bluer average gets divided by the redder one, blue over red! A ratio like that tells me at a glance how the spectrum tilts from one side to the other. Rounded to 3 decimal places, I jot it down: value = 0.853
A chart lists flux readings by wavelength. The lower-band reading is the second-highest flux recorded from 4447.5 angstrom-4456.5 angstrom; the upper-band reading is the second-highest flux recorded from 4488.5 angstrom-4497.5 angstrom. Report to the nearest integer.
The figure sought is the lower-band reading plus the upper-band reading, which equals 114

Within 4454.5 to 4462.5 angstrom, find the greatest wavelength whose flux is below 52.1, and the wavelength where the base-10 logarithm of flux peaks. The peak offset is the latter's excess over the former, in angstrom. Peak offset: -7 angstrom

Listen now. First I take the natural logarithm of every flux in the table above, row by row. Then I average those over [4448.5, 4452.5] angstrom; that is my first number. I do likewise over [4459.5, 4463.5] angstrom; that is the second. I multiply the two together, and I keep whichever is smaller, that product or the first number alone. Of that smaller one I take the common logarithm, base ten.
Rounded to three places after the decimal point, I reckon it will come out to 0.597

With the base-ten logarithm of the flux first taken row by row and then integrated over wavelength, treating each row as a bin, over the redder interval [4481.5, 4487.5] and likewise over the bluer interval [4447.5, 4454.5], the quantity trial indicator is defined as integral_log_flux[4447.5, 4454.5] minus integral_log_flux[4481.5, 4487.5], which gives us 2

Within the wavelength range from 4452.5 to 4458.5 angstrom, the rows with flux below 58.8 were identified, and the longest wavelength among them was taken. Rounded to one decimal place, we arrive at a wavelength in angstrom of 4458.0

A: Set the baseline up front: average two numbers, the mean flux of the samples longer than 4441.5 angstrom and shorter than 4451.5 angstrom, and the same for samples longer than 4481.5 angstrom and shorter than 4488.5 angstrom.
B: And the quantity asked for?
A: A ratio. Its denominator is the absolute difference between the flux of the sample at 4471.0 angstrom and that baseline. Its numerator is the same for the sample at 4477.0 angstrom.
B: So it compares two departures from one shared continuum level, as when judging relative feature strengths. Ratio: 0.7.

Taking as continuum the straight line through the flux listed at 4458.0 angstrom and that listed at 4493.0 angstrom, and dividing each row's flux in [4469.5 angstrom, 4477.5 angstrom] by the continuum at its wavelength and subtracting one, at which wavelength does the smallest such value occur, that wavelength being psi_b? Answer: 4475.0 angstrom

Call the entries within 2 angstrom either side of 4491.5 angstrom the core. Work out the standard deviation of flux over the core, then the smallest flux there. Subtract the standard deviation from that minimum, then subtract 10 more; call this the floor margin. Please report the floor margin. 45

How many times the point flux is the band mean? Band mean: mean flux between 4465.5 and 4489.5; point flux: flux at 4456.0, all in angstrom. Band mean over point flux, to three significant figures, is 1.18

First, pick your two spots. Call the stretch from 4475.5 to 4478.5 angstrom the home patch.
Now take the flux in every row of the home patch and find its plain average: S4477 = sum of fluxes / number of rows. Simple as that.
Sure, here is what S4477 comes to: 60.6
